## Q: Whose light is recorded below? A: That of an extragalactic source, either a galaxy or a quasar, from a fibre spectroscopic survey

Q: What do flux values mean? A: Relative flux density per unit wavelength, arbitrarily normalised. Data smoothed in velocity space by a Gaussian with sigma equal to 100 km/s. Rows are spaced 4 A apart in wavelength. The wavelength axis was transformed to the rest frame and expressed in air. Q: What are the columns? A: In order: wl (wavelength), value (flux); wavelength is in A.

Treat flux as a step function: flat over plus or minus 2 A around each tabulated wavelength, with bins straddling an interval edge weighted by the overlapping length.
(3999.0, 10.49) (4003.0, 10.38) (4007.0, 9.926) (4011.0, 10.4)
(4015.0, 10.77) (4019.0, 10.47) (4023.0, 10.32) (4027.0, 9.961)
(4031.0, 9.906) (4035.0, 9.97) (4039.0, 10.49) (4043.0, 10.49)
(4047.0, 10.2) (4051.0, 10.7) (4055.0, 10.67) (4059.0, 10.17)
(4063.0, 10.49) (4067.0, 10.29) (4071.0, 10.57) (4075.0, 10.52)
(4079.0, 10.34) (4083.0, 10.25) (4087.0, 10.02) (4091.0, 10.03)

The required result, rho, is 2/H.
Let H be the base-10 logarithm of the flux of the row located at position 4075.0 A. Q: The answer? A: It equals 1.96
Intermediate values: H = 1.02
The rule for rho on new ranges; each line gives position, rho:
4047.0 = 1.98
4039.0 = 1.96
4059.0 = 1.99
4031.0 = 2.01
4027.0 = 2.00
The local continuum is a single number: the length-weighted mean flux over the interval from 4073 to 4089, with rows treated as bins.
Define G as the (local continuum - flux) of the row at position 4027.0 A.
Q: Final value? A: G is 0.32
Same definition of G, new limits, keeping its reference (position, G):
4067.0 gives -0.01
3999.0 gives -0.21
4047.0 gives 0.08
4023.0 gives -0.04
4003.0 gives -0.10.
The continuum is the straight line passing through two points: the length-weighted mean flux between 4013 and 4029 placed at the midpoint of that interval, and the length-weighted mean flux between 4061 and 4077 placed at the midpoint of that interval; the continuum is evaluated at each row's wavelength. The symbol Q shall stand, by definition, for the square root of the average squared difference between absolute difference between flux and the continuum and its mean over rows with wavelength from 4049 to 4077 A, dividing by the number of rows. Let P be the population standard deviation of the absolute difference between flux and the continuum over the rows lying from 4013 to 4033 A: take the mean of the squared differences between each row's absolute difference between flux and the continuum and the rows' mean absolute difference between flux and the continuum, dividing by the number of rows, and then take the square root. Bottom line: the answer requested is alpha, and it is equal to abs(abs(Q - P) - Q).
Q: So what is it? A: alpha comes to 0.011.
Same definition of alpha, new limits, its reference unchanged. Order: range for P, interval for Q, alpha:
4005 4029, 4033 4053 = 0.092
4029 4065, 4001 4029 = 0.150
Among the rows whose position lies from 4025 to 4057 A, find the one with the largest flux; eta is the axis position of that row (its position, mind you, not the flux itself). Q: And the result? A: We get 4051.0 A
